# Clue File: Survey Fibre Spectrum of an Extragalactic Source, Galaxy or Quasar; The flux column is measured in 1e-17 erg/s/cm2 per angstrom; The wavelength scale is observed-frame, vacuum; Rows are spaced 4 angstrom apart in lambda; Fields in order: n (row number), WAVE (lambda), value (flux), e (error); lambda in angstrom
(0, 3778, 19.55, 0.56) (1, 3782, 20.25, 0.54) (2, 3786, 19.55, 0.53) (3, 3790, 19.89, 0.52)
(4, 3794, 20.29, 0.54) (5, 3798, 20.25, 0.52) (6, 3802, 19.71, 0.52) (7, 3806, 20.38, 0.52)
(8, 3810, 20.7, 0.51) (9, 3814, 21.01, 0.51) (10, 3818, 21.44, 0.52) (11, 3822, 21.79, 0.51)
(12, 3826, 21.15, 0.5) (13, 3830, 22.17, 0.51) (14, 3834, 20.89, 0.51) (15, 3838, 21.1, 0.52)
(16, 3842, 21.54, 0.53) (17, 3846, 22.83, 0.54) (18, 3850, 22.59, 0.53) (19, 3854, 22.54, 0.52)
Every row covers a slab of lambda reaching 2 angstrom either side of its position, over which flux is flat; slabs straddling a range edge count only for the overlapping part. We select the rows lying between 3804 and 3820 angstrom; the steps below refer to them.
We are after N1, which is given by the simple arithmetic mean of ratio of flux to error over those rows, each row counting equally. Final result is 41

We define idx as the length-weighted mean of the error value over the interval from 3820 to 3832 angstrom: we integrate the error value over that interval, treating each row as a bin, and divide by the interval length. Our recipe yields 0.507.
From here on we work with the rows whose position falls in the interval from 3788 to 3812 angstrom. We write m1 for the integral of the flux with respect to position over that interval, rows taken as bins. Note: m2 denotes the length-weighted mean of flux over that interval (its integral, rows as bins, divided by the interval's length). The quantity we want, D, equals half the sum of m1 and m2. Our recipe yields 253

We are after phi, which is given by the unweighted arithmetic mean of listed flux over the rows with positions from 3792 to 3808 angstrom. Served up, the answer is 20.2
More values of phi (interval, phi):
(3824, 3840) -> 21.3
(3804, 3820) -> 20.9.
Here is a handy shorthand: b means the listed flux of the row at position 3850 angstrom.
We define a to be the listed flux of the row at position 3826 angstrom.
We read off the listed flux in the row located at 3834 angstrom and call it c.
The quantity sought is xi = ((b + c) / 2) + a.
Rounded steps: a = 21.15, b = 22.59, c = 20.89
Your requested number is 42.9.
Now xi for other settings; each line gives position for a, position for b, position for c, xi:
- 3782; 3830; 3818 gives 42.1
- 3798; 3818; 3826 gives 41.5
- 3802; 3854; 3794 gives 41.1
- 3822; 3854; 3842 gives 43.8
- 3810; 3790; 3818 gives 41.4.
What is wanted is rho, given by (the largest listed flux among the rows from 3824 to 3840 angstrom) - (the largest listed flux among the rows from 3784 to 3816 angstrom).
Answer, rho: 1.2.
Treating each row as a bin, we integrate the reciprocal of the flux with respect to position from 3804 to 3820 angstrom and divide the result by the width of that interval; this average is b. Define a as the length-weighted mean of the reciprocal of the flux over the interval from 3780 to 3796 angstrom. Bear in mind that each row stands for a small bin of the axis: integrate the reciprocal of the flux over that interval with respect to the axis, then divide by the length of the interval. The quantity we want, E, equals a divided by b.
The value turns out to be 1.04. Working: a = 0.0500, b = 0.0479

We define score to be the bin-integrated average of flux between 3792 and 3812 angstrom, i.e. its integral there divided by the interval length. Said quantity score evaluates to 20.3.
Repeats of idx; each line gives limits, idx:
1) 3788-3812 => 0.522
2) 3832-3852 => 0.526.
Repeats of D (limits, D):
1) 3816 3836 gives 226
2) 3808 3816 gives 94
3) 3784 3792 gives 89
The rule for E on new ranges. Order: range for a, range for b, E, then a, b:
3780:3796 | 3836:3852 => 1.10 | 0.0500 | 0.0455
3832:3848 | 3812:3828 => 0.99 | 0.0464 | 0.0469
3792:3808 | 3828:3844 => 1.06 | 0.0496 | 0.0467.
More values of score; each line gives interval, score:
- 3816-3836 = 21.5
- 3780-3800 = 20.0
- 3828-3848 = 21.7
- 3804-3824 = 21.1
